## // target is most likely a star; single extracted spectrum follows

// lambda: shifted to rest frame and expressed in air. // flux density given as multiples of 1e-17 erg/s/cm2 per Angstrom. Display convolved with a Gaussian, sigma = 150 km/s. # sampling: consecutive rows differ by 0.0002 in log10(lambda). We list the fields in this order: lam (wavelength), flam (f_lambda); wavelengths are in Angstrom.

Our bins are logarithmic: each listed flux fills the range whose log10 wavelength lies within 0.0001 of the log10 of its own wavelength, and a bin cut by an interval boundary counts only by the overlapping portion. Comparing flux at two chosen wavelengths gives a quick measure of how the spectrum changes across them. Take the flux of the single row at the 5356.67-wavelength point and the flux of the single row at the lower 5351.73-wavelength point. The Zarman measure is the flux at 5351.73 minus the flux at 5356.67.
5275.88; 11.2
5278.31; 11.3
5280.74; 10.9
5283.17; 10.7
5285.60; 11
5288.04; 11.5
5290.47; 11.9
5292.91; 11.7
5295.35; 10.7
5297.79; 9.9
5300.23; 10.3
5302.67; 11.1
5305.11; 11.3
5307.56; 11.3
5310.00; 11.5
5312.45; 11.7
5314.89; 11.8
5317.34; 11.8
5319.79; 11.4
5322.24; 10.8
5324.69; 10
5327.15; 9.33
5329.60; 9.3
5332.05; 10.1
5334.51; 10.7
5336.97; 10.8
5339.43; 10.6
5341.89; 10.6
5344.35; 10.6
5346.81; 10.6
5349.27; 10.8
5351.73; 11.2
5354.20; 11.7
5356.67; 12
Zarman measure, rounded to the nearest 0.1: -0.8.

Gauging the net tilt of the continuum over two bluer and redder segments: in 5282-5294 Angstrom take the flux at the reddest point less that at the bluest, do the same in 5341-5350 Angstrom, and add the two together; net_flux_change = 1.2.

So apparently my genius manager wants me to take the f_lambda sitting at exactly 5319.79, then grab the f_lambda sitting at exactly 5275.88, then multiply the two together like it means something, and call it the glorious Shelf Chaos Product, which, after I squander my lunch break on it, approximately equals 128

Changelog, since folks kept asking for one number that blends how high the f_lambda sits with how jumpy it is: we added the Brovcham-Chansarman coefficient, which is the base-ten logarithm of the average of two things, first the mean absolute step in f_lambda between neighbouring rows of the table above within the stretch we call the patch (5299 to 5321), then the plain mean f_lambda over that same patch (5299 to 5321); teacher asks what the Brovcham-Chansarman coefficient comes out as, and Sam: 0.763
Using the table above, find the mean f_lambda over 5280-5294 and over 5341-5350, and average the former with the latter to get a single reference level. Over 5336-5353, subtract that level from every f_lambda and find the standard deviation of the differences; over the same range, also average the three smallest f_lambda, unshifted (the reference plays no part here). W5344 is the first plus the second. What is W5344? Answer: 10.8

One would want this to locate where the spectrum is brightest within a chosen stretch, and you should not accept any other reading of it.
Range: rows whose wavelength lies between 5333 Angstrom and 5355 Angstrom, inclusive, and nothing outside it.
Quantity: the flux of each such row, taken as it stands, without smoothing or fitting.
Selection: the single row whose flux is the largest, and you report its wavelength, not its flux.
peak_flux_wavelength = 5354.20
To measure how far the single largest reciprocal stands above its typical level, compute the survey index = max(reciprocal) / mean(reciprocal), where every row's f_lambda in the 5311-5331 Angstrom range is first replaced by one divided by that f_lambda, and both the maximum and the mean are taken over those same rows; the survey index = 1.15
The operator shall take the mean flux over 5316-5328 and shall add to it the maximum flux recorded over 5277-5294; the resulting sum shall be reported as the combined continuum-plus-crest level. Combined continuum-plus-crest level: 22.6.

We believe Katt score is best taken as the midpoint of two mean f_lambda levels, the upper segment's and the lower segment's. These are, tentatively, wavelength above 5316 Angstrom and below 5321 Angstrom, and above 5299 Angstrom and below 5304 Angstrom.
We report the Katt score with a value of 11.2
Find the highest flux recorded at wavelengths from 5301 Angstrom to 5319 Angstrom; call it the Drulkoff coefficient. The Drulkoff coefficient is 11.8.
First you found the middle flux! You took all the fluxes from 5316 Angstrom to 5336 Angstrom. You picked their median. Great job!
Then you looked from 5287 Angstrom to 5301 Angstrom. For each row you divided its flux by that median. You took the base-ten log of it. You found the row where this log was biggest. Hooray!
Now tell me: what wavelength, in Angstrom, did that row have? 5290.47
